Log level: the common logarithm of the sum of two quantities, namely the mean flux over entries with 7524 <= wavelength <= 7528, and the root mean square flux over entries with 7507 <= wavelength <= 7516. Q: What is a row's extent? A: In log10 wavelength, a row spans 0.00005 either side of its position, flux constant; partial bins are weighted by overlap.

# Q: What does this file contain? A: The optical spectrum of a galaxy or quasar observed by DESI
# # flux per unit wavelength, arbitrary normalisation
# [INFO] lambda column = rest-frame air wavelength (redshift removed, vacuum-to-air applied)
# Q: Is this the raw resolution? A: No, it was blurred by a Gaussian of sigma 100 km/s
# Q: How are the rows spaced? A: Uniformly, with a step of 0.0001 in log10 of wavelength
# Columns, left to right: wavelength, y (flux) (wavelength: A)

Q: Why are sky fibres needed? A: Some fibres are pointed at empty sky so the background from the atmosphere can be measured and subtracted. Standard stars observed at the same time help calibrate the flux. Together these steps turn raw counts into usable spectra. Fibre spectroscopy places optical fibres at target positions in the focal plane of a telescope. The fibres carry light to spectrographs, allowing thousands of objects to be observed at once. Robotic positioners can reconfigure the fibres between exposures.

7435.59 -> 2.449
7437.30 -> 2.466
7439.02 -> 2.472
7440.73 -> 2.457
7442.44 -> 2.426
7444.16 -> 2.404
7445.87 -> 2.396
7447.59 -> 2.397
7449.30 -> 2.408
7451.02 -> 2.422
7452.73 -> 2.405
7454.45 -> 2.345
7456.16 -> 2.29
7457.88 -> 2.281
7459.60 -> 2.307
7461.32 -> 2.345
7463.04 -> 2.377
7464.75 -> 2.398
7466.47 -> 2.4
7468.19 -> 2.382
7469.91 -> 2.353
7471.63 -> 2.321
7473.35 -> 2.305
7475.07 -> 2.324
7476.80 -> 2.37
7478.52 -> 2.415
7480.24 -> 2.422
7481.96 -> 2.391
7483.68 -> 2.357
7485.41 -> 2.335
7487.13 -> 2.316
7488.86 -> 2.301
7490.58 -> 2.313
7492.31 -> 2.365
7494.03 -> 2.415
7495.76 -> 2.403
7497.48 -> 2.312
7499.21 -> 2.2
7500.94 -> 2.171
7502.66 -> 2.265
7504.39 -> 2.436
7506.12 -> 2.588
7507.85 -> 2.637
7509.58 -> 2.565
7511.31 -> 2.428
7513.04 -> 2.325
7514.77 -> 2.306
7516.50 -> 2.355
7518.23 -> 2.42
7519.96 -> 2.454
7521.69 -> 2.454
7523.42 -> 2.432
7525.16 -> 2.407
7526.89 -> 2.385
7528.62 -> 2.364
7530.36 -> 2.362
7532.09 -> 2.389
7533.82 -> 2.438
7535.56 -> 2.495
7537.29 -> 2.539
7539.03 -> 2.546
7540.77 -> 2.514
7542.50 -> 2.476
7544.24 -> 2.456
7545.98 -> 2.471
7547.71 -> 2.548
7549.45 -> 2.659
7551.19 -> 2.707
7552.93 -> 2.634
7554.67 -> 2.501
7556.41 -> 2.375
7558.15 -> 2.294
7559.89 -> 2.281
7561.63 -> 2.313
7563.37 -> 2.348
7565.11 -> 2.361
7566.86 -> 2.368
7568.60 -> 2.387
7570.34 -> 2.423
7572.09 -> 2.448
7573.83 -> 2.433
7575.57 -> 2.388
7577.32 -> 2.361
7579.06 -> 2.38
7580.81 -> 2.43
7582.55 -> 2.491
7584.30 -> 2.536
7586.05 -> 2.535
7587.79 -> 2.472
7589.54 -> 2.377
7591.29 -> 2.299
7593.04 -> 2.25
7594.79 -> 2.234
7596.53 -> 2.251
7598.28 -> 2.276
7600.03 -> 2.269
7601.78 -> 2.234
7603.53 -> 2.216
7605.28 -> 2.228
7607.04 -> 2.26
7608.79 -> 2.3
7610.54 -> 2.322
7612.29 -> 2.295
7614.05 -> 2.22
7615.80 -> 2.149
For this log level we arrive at 0.6859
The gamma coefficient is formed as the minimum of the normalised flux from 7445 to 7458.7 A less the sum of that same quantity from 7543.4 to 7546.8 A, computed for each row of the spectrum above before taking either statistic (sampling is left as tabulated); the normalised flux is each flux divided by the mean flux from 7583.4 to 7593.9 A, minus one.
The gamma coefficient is -0.10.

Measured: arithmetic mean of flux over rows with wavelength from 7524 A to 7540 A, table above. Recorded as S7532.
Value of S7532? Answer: 2.44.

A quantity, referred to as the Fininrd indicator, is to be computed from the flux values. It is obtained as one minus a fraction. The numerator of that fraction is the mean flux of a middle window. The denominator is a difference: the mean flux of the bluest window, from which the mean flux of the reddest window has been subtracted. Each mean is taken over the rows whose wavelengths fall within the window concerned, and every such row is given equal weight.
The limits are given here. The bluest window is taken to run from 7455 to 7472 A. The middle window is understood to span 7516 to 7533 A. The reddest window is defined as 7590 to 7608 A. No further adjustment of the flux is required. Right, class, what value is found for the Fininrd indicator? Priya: -25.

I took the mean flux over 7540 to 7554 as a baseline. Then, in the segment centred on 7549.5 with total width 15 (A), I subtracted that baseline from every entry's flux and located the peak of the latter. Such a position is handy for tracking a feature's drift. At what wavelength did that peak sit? 7551.19 A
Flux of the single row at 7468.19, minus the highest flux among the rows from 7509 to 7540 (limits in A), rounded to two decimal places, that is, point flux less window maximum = -0.18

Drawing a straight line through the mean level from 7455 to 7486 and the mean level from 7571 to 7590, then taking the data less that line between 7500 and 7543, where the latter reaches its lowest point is 7500.94 A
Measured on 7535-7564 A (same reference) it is 7559.89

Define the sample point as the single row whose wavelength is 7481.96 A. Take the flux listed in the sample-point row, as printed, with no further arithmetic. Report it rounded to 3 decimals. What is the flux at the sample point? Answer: 2.391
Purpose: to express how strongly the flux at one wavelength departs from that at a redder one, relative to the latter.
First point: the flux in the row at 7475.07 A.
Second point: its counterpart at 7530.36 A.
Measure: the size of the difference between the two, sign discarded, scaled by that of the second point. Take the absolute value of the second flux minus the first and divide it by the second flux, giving 0.016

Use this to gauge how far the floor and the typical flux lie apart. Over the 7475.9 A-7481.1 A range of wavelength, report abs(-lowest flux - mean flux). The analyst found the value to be 4.77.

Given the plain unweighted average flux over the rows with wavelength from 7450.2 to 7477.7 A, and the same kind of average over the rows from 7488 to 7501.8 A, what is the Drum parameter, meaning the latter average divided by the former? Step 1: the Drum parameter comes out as 0.98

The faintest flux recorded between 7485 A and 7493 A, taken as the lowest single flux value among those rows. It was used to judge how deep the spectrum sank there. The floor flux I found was 2.301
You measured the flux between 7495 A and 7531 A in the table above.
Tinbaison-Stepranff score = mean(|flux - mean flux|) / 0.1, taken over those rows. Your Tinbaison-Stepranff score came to 0.85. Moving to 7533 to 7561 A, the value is 0.85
